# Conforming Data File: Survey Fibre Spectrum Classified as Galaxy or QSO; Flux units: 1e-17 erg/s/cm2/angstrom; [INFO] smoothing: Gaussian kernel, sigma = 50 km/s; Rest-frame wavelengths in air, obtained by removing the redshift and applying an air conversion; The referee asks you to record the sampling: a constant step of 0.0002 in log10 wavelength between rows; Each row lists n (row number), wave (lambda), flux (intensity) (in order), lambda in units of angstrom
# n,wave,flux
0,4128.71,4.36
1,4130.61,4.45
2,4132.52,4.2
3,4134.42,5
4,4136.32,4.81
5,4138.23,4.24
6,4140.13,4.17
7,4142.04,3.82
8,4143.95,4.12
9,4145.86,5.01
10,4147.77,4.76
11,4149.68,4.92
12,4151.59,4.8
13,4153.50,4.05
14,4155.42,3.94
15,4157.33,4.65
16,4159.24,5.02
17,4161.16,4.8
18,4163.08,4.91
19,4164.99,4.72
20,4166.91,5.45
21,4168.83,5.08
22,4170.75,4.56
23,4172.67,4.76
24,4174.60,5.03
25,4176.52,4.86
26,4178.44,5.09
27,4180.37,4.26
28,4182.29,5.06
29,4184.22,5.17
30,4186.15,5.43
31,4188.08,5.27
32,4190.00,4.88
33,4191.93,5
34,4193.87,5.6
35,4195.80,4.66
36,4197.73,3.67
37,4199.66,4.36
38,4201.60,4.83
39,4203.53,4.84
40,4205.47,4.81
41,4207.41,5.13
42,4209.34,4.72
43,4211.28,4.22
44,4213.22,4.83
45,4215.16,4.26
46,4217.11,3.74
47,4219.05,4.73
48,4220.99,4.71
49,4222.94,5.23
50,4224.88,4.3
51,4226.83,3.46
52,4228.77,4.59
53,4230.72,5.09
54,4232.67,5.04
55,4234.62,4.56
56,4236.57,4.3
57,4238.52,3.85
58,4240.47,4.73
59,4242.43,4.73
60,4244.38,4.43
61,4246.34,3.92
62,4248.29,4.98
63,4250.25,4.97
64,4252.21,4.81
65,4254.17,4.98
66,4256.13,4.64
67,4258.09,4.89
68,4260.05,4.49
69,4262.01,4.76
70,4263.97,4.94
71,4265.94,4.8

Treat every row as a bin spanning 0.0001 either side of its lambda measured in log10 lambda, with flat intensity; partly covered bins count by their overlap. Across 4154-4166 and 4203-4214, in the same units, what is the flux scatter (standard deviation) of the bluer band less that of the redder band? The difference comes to 0.08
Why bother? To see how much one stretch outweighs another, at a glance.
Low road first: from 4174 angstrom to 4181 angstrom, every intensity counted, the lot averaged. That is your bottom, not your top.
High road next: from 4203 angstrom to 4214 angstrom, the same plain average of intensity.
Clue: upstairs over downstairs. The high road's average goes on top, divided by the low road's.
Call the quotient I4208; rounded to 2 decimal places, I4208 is 0.99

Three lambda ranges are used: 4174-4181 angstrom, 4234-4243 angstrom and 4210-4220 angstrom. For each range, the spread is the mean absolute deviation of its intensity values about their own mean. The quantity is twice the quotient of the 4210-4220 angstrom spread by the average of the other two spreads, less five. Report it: -2.59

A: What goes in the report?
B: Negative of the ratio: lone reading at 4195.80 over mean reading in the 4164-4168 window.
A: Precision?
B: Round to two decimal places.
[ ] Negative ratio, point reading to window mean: -0.92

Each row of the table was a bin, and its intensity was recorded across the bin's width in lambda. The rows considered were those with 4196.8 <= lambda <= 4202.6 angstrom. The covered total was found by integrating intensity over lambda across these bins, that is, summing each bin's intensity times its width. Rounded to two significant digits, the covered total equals 25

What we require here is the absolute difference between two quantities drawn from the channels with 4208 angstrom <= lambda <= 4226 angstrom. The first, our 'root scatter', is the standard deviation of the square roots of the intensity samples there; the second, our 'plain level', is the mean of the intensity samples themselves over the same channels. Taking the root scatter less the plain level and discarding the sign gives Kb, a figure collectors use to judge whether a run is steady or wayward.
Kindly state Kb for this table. 4.43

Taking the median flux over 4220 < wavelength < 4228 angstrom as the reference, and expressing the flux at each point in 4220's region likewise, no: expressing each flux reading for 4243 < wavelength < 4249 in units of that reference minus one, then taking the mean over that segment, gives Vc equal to -0.01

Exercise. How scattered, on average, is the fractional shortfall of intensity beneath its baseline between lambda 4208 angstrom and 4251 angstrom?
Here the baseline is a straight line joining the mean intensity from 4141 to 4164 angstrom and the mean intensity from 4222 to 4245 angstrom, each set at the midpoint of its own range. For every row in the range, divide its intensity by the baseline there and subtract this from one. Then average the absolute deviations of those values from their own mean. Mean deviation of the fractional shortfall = 0.084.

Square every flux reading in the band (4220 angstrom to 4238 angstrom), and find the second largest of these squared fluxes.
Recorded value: 25.9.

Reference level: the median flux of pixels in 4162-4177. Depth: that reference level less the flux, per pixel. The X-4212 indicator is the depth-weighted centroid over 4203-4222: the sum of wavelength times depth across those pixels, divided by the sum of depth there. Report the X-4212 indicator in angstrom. 4215.5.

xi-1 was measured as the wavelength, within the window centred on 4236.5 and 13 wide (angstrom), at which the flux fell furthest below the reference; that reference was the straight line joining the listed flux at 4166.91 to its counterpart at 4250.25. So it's 4238.52 angstrom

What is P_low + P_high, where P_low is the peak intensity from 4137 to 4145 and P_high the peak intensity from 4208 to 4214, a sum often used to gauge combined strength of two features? 9.1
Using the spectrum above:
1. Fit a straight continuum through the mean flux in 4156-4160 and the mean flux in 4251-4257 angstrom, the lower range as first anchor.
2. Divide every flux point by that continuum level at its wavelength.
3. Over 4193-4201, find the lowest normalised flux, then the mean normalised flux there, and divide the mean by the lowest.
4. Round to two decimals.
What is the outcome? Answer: 1.25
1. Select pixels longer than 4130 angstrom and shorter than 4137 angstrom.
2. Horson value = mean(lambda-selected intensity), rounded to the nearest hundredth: 4.62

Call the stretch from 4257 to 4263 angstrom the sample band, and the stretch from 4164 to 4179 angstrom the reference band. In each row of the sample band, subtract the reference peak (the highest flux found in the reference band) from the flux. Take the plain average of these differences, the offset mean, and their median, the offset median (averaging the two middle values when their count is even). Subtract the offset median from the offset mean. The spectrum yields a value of -0.05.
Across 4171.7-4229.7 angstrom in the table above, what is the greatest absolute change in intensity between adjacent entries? 1.1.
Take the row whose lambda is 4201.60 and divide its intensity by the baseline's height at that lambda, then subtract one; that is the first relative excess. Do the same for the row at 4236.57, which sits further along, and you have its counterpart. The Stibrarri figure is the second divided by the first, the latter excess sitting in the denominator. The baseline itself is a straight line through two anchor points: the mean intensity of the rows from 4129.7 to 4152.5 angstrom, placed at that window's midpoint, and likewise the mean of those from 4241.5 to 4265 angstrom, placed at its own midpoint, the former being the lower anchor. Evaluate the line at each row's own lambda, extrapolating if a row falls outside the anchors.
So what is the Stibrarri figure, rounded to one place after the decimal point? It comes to -1.9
